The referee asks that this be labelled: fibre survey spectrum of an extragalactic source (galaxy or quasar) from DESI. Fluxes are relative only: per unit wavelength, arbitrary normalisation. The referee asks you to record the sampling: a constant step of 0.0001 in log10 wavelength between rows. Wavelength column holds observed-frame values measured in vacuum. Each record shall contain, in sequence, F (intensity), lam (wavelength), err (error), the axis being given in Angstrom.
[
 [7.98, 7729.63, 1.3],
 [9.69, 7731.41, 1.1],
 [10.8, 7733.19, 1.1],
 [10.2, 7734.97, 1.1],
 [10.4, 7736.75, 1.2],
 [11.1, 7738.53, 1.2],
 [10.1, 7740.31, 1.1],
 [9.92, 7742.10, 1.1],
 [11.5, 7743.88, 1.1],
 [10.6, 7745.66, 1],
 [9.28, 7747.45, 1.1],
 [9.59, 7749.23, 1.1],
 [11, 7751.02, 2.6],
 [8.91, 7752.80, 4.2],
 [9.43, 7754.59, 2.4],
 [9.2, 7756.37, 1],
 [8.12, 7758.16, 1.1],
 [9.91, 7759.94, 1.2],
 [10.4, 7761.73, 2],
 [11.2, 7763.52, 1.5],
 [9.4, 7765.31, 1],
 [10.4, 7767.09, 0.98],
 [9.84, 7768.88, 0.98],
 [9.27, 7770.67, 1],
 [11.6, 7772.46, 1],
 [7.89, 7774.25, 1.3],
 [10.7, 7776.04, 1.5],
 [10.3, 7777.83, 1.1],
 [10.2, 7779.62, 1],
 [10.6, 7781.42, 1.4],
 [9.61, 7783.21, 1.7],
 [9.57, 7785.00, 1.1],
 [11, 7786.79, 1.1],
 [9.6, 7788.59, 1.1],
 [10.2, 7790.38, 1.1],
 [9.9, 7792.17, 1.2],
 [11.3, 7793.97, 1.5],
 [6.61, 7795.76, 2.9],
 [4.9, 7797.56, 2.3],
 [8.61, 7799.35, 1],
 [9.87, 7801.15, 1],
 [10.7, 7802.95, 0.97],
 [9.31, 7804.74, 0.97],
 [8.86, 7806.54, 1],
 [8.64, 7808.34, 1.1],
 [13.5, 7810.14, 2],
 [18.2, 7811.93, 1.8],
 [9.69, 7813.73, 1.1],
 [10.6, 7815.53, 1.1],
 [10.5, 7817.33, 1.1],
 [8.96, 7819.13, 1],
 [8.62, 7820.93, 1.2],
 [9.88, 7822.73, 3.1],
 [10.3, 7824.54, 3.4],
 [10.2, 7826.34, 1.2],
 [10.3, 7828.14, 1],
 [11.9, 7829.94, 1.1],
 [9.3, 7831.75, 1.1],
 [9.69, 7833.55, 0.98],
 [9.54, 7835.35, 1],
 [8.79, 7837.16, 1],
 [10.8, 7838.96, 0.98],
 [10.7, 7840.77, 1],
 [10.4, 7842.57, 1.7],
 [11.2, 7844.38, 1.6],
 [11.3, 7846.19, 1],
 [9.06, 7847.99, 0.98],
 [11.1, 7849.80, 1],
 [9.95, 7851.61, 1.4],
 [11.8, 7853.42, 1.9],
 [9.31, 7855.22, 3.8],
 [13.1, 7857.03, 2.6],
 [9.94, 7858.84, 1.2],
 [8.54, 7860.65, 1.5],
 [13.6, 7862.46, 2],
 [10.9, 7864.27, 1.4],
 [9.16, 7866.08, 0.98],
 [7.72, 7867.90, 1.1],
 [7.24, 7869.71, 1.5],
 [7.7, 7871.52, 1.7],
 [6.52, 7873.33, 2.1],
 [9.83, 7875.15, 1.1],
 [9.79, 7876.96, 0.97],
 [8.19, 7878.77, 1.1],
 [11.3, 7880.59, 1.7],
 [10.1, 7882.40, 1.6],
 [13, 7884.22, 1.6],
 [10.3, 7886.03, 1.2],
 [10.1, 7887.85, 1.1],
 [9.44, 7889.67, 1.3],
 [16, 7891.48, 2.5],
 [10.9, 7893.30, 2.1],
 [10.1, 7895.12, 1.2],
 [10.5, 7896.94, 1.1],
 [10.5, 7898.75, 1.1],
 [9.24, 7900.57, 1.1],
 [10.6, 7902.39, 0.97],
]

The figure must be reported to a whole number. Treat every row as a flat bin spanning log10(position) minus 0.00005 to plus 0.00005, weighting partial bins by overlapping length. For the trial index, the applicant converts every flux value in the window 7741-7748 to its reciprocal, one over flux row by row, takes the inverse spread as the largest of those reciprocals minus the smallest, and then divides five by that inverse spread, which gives 240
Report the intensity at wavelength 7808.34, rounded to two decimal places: 8.64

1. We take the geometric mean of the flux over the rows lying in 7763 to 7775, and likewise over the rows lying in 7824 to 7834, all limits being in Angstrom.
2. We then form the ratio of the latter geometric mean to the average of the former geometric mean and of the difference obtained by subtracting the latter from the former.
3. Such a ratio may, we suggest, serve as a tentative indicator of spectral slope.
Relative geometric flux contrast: 2.2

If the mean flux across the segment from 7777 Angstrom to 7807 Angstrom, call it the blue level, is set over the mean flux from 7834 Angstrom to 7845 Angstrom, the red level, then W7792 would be 0.93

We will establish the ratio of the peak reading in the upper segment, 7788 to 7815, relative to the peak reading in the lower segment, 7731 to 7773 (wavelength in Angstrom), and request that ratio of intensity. 1.57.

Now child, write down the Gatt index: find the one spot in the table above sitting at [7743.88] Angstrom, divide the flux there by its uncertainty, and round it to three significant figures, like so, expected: 10.5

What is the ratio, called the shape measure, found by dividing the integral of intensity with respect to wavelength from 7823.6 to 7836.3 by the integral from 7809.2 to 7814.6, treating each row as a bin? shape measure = 1.7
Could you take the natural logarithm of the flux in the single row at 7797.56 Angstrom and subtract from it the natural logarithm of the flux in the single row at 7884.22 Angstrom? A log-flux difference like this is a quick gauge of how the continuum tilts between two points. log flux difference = -0.98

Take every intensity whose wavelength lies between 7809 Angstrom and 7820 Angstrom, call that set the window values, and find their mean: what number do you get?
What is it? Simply 11.9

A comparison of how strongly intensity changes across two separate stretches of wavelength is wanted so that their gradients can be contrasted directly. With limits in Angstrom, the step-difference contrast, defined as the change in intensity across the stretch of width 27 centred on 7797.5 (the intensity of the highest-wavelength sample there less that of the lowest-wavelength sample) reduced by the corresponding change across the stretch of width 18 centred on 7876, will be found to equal -1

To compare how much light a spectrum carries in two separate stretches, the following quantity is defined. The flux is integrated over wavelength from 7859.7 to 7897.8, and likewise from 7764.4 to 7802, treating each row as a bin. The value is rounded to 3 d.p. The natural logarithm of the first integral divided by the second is 0.059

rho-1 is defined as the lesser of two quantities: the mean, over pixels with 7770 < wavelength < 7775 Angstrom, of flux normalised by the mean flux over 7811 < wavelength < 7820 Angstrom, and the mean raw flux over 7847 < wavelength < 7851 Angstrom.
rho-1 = 0.83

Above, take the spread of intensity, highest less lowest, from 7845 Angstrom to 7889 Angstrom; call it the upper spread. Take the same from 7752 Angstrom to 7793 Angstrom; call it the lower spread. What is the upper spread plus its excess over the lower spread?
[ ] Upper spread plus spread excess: 10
